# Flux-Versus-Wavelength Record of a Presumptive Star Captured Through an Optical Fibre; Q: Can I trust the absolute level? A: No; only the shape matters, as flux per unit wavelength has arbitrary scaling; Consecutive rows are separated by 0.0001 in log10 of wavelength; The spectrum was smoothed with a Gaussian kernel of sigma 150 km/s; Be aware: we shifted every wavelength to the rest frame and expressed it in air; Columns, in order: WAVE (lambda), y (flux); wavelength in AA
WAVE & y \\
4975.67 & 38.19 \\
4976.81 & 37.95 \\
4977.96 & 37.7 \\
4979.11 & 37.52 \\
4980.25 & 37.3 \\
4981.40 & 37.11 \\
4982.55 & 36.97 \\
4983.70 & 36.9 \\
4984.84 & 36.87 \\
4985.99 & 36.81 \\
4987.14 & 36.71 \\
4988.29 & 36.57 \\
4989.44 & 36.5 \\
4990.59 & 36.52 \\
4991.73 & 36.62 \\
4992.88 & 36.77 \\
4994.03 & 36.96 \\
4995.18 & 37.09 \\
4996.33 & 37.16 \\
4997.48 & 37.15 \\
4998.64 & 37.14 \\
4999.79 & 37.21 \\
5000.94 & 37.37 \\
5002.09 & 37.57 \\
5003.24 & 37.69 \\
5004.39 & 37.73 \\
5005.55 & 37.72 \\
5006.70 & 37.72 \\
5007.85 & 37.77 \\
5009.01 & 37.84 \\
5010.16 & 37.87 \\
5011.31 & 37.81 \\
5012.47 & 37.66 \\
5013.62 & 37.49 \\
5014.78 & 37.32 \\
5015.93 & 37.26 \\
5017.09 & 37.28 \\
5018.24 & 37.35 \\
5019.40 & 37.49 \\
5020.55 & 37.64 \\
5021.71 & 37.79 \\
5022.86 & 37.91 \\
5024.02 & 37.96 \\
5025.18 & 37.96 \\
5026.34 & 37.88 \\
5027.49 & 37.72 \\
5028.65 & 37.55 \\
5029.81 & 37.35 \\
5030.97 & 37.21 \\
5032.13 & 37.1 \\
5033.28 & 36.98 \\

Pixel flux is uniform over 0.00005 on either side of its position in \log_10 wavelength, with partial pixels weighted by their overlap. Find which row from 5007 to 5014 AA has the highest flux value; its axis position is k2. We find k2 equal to 5010.16 AA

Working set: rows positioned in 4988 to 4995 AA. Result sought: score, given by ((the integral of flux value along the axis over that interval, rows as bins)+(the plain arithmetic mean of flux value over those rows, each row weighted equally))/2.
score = 147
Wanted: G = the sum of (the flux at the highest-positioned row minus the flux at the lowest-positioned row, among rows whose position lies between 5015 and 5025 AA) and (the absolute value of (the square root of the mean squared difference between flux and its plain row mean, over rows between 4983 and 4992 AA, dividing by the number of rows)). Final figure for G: 0.85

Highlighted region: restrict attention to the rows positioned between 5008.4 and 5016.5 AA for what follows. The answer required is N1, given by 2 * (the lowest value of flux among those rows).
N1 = 74.5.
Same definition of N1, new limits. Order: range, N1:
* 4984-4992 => 73.0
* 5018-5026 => 74.7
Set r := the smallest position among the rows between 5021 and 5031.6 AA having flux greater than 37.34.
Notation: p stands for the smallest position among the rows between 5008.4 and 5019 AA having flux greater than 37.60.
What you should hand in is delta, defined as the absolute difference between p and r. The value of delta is 12.7 AA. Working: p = 5009.01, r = 5021.71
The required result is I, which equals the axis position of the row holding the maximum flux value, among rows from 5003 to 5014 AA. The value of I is 5010.16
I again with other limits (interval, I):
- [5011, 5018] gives 5011.31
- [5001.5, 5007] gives 5004.39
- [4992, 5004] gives 5003.24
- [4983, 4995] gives 4994.03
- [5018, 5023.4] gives 5022.86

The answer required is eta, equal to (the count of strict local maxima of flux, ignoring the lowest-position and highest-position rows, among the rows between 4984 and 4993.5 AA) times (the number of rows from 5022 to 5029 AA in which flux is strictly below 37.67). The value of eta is 0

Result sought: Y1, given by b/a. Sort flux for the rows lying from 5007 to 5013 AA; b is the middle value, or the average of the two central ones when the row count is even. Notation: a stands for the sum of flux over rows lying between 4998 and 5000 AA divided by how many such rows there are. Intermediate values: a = 37.2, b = 37.8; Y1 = 1.02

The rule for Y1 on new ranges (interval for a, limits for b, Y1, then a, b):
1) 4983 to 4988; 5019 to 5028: 1.03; 36.8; 37.8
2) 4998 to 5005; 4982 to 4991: 0.98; 37.5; 36.8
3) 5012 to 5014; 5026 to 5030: 1.00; 37.6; 37.6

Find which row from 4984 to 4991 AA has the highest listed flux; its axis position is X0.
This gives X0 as 4984.84 AA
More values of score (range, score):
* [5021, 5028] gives 151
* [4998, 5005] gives 150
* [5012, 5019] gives 150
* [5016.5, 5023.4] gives 149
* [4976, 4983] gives 150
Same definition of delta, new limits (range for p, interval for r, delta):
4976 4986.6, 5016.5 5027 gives 41.4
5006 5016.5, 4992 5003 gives 5.8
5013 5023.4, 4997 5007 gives 19.6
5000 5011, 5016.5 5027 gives 15.0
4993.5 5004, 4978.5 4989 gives 24.1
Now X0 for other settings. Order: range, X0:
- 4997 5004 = 5003.24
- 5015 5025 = 5024.02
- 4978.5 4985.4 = 4979.11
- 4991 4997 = 4996.33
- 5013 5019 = 5013.62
